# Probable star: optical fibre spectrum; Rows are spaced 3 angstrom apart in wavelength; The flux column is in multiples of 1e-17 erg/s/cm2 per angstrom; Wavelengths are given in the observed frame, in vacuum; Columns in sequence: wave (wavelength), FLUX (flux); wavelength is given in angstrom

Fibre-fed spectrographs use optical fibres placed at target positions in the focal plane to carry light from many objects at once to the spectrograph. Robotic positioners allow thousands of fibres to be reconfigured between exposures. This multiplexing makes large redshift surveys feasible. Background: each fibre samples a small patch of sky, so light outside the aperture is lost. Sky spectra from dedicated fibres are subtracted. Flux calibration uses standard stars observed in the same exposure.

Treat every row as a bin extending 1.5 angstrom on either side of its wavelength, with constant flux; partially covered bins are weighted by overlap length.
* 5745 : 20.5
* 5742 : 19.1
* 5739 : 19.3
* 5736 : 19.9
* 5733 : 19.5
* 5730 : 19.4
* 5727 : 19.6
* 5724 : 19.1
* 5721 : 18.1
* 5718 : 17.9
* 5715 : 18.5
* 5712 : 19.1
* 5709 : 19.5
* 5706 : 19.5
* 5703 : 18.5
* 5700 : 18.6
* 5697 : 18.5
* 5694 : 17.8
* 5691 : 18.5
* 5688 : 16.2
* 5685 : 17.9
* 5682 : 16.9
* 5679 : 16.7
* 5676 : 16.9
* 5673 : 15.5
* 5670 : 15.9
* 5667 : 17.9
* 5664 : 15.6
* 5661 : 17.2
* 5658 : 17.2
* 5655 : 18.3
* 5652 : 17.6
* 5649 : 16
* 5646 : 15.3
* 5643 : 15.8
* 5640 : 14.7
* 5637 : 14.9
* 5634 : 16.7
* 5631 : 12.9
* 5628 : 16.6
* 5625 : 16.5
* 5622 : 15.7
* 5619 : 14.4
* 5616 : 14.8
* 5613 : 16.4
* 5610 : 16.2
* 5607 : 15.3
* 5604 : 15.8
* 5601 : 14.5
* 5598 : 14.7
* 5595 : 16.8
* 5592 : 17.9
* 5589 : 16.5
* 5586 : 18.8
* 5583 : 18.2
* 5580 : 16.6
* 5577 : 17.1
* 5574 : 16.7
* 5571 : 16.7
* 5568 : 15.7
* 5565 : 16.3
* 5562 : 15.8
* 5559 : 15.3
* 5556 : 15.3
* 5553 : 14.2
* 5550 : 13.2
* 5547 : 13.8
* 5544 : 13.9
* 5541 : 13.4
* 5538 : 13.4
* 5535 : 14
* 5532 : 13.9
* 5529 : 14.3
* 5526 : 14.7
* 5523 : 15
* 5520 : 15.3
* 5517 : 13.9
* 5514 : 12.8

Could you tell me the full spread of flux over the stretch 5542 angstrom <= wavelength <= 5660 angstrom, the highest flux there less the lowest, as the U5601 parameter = 5.9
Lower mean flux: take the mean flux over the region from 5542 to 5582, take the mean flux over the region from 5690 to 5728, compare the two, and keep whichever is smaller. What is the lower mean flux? 15.4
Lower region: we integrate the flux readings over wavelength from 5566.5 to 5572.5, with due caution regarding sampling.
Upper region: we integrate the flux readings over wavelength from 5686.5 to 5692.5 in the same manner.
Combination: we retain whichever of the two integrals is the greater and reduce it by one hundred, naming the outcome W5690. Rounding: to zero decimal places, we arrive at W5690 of 4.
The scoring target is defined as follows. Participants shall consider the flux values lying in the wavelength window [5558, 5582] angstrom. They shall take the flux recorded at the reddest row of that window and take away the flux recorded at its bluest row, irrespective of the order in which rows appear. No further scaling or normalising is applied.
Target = 1.3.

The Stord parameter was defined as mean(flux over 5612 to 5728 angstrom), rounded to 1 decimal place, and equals 17.0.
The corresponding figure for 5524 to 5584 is 15.1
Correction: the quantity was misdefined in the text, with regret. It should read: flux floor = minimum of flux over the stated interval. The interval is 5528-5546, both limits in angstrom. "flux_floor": 13.4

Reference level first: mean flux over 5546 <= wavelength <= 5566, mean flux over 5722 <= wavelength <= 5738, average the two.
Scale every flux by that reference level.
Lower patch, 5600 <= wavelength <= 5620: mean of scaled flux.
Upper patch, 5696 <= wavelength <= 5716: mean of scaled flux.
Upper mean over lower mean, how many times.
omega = 1.23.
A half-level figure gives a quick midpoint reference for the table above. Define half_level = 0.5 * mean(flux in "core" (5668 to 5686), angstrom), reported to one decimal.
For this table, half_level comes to 8.3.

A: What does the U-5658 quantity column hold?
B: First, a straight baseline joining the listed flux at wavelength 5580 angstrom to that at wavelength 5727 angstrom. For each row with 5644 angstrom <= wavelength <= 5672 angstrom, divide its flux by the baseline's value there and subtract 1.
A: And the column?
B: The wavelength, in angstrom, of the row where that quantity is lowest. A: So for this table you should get 5664 angstrom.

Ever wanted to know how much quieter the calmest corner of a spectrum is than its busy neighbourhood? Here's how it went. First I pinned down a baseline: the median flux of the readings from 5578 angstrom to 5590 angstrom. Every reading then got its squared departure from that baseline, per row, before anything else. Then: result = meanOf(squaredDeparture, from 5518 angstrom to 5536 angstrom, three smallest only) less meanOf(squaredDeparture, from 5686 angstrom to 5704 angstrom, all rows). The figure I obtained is 5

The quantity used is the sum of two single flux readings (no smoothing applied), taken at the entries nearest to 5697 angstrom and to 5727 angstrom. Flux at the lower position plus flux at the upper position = 38.1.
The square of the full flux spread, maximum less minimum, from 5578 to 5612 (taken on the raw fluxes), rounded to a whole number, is 18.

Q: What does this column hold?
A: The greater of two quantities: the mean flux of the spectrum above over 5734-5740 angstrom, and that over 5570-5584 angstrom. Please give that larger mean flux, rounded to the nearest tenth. 19.6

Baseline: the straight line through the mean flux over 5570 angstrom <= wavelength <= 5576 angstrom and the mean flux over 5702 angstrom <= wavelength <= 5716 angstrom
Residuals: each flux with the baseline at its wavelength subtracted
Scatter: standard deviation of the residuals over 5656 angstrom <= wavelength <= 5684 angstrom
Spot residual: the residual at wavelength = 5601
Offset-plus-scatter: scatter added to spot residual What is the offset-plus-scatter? -1.9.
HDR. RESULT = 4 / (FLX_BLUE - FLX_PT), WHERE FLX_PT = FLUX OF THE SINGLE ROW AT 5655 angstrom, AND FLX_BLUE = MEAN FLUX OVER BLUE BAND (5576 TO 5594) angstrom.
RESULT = -5.1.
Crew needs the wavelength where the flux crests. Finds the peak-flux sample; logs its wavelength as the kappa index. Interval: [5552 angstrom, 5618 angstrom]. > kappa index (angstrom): 5586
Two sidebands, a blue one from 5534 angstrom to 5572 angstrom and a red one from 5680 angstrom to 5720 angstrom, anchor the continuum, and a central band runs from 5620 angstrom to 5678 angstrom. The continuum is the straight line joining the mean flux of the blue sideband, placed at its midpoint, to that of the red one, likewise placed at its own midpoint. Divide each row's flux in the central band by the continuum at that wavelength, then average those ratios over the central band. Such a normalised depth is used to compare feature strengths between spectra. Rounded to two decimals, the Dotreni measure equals 0.95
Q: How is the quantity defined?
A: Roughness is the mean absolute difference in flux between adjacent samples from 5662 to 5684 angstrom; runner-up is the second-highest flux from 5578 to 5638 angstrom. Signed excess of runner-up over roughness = 17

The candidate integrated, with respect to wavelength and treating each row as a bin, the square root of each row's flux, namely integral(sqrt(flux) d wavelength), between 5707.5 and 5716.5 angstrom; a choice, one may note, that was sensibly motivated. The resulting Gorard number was 39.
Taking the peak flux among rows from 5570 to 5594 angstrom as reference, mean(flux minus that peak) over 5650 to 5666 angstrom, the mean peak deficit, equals -1.6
